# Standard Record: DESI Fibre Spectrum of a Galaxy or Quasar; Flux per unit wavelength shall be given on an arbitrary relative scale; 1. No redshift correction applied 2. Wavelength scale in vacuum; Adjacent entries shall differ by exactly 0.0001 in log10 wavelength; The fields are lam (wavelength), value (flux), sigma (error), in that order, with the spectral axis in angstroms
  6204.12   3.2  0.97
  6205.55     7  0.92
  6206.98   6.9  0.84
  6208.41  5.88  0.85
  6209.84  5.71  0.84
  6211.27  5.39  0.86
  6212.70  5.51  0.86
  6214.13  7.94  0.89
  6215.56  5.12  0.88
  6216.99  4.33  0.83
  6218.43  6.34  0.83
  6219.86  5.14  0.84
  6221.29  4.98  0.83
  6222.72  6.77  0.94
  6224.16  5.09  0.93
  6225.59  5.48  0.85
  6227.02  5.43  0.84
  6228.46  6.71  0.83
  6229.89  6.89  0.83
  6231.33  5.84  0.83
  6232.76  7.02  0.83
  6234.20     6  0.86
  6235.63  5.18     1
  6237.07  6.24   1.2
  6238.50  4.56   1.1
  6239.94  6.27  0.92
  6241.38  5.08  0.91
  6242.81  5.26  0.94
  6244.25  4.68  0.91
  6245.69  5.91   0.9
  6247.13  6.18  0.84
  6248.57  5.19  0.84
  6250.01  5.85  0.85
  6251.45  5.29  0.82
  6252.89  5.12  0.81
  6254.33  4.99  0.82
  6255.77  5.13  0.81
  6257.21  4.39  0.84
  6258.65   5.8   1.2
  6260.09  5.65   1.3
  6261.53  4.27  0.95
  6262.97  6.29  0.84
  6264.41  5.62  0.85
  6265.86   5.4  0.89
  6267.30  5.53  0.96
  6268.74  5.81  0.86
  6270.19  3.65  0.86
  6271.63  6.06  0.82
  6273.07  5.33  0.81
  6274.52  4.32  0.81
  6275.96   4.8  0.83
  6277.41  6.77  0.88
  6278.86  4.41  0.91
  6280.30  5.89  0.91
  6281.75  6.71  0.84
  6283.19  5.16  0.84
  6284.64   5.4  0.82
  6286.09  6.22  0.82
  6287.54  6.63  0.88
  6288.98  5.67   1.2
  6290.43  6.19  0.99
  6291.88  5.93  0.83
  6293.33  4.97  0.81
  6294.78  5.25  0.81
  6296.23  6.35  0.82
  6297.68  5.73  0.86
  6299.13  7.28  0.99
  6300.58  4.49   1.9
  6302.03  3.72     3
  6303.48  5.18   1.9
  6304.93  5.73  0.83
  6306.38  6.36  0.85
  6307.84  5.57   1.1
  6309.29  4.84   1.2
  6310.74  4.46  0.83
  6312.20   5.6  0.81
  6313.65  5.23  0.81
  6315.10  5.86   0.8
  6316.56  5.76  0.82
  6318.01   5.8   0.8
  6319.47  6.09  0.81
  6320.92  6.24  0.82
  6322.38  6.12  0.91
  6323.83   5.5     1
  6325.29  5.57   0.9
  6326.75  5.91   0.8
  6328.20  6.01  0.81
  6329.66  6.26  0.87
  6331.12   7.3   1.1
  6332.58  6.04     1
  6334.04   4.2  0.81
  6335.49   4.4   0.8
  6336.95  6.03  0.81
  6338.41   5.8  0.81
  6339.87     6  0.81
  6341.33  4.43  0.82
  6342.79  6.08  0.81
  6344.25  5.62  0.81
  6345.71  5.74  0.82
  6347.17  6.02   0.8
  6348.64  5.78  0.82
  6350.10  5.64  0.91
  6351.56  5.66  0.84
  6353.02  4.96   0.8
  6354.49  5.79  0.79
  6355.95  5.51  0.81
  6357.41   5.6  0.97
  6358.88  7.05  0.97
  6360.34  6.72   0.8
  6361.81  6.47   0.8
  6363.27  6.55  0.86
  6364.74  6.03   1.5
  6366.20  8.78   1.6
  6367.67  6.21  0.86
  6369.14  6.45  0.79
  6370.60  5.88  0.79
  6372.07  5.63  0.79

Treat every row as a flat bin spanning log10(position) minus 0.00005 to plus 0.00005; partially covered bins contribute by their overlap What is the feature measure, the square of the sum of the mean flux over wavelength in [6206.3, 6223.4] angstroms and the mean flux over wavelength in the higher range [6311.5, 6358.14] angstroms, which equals 133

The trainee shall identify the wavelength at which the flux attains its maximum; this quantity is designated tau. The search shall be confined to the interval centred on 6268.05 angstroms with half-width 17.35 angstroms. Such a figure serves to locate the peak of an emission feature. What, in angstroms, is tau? 6277.41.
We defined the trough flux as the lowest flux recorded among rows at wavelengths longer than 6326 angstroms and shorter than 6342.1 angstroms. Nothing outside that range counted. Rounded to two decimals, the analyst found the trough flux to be 4.20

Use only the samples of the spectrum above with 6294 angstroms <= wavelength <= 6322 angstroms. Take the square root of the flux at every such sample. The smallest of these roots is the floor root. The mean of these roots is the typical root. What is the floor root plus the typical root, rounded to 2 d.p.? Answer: 4.28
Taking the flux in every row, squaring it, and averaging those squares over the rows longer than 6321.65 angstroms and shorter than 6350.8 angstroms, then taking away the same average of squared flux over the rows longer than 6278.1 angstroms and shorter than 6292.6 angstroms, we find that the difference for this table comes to -1.1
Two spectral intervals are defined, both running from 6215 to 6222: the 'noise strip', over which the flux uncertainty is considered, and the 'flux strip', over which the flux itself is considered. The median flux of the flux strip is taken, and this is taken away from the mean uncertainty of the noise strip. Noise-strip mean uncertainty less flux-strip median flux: -4.3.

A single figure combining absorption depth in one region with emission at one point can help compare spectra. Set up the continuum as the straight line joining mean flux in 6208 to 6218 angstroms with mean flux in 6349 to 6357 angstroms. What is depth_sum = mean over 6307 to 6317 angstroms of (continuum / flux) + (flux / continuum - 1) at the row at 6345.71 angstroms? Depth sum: 1.09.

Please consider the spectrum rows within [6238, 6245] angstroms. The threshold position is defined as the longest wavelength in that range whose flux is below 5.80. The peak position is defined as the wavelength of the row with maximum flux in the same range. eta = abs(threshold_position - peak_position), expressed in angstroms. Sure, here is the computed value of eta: 4.3 angstroms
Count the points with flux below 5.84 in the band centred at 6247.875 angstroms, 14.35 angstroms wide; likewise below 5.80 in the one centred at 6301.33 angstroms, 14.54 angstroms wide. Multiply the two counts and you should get 49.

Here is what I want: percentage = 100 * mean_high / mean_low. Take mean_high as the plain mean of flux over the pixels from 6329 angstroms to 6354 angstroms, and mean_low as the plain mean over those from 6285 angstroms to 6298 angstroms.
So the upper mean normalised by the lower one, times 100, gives 96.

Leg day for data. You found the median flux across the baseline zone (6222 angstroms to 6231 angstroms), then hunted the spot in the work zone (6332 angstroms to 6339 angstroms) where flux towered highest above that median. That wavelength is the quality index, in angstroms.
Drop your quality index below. 6332.58 angstroms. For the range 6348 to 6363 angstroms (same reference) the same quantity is 6358.88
